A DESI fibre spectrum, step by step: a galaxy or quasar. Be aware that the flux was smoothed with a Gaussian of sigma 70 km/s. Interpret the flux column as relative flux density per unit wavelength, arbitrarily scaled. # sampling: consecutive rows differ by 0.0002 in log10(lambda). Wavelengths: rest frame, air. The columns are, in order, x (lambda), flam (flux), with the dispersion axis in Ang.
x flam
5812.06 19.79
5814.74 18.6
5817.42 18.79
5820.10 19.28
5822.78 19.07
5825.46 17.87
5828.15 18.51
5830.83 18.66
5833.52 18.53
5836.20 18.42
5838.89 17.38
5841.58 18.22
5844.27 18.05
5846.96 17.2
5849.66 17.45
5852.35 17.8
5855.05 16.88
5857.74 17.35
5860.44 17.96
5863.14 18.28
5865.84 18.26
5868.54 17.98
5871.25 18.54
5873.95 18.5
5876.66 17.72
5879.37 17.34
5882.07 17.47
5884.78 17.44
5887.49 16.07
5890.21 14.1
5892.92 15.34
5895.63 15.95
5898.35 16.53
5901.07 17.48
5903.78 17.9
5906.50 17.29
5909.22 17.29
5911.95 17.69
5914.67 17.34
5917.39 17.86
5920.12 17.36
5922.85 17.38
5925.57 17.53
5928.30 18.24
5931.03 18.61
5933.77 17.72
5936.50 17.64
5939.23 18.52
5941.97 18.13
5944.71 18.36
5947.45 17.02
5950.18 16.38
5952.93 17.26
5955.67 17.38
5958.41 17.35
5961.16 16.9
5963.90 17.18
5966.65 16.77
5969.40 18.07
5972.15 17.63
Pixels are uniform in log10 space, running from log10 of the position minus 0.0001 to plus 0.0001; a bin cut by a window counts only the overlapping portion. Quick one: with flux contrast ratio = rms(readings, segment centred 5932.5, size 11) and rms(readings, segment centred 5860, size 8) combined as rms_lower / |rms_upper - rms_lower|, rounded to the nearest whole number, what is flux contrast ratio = 94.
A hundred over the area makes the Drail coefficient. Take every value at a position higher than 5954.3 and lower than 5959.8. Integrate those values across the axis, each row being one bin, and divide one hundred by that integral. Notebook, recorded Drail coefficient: 1.05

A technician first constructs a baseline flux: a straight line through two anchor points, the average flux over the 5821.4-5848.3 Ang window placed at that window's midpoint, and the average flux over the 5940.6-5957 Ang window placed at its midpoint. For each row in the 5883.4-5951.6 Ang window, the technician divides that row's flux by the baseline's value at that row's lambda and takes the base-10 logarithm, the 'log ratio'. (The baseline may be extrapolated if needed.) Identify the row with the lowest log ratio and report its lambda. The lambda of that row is 5890.21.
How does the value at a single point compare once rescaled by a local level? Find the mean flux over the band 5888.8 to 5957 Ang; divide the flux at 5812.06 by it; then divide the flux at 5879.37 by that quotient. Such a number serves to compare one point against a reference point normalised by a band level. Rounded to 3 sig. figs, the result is 15.2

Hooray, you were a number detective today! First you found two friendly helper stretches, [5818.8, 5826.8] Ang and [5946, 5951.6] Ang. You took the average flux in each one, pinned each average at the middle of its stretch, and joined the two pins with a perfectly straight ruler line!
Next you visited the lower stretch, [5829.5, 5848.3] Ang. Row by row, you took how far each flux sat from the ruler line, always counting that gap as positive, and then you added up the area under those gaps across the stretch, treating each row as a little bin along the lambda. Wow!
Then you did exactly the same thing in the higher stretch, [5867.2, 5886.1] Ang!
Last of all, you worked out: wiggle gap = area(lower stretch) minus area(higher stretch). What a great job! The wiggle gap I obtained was 1.5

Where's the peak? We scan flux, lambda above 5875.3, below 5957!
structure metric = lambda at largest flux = 5931.03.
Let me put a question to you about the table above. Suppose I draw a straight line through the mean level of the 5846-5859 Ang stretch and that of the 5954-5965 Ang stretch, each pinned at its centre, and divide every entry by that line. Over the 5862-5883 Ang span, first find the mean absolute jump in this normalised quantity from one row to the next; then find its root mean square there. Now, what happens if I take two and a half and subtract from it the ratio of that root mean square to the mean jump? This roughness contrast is -55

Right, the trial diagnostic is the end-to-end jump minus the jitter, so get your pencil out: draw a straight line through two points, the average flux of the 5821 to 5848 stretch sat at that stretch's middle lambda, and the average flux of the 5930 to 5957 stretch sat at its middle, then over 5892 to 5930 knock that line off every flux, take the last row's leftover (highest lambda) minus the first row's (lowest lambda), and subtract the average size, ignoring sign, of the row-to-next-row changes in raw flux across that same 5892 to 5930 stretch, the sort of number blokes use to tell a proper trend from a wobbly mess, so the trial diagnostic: 2.6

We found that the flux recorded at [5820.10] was 19.28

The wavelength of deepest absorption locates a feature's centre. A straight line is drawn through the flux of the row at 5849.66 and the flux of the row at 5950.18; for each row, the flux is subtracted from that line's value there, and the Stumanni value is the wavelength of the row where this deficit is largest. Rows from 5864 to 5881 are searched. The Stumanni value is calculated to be 5879.37 Ang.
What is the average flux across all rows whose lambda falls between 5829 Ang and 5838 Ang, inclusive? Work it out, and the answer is 18.5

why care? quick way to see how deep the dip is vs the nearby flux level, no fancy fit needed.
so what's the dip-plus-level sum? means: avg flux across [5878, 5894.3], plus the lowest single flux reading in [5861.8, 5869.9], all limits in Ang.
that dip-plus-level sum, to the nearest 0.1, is 34.3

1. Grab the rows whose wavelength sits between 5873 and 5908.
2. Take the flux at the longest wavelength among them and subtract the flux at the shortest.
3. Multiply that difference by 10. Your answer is -12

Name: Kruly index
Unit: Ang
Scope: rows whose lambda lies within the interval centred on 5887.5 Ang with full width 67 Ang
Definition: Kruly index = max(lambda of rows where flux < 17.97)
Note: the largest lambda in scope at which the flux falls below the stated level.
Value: 5920.12 Ang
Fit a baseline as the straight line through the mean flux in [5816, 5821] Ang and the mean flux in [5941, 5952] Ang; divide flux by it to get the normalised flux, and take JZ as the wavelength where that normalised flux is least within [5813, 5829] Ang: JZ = 5825.46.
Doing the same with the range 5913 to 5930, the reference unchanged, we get 5914.67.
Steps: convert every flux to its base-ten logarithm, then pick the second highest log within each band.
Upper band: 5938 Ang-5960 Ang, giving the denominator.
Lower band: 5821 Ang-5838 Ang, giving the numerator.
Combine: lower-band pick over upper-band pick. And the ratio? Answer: 1.01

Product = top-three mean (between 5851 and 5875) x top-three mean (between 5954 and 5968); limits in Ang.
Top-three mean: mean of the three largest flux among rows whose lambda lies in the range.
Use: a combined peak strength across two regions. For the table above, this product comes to 319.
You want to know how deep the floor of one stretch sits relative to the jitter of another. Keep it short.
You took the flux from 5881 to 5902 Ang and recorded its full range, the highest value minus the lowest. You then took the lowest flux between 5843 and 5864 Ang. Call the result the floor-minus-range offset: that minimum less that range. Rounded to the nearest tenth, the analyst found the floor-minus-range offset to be 13.5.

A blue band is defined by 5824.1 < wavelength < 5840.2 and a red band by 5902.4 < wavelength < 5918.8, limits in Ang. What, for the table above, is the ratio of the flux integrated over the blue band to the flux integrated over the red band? 1.02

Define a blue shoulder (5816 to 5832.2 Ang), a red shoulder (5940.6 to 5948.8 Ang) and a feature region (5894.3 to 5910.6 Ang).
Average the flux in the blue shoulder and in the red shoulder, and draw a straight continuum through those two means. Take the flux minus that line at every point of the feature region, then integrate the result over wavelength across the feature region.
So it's -17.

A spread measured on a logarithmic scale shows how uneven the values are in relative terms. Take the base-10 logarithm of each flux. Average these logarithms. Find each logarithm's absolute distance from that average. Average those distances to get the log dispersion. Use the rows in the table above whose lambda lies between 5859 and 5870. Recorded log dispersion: 0.004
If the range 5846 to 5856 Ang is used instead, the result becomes 0.007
